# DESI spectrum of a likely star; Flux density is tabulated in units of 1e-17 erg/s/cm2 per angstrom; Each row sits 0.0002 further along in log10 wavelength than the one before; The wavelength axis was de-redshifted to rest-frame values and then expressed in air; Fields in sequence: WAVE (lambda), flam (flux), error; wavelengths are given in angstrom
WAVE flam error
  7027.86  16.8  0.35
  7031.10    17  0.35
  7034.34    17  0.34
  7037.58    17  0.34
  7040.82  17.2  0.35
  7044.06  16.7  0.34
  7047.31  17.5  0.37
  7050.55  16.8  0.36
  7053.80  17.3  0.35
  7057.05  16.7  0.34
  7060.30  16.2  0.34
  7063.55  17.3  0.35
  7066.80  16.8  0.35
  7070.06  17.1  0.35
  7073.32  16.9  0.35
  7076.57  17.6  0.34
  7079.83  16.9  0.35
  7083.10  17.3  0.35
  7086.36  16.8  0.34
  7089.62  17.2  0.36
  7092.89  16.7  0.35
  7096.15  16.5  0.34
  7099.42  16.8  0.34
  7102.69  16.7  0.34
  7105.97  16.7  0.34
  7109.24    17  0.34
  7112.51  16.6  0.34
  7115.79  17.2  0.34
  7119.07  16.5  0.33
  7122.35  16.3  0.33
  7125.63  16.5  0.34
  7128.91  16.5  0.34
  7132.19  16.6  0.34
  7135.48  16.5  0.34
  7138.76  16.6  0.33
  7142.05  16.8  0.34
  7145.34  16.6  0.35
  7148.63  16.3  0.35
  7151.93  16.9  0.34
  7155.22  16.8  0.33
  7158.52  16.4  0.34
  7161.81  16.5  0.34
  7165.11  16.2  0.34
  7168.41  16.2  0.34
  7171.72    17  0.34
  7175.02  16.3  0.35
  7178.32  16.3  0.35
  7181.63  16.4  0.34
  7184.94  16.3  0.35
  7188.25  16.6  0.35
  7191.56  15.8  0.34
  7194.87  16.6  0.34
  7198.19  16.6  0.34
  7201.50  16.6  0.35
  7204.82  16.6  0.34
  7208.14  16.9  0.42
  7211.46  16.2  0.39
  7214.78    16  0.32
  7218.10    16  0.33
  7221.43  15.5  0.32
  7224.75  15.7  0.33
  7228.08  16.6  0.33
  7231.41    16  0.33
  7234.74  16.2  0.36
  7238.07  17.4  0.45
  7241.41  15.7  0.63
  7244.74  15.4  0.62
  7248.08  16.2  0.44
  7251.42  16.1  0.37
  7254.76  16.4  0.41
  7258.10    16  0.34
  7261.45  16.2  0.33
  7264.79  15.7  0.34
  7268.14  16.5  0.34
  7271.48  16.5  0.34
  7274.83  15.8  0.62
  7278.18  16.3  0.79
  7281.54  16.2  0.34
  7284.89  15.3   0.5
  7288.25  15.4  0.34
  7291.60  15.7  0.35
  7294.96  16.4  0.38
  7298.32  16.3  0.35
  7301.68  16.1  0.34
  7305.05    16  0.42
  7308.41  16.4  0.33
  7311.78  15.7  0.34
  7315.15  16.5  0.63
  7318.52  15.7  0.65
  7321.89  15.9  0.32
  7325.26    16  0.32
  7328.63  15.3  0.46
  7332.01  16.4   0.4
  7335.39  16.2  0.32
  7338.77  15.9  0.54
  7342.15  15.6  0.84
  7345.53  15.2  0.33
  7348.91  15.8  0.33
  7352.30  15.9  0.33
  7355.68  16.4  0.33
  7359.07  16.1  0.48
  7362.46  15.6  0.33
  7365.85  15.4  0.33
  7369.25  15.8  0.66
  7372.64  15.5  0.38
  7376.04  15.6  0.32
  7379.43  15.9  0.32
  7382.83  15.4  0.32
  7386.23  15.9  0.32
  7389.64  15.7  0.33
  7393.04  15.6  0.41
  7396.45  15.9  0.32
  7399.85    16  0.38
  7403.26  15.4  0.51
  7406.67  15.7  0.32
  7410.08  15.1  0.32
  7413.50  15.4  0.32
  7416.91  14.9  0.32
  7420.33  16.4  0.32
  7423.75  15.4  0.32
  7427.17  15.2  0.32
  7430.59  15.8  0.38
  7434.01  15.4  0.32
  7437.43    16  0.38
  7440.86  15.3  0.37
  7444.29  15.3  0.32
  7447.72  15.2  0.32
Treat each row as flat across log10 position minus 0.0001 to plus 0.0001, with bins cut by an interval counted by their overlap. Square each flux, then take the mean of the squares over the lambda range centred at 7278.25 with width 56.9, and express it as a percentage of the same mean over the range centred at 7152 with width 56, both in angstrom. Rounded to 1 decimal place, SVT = 94.3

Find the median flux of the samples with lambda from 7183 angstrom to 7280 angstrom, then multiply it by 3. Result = 48.6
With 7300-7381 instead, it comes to 47.7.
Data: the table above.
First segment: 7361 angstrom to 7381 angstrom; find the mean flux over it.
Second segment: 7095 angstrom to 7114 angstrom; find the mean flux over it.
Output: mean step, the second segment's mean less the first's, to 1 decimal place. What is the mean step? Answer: 1.1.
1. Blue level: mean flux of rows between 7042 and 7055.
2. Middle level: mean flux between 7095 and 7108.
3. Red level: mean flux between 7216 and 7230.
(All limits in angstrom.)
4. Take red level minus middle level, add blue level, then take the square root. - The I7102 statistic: 4.04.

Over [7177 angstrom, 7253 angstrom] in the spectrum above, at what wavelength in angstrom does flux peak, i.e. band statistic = 7238.07 angstrom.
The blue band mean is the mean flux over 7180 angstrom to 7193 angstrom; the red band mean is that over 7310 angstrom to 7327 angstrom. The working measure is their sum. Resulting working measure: 32.2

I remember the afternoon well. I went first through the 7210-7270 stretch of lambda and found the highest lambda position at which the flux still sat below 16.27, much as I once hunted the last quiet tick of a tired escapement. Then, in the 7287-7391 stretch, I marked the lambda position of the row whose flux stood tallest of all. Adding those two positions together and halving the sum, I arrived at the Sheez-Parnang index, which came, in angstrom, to 7290.0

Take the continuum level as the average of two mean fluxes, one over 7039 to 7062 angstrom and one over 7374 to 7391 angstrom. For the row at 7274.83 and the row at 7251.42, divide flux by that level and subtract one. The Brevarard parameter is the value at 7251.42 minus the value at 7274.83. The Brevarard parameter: 0.018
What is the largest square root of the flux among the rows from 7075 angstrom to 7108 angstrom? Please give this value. 4.20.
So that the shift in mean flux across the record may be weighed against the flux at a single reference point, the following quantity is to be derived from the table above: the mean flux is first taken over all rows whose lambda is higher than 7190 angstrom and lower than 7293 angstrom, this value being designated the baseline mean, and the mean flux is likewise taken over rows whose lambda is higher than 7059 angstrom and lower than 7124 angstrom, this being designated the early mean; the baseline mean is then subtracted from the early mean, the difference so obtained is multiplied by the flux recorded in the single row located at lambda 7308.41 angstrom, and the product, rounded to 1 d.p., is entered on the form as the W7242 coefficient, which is 11.9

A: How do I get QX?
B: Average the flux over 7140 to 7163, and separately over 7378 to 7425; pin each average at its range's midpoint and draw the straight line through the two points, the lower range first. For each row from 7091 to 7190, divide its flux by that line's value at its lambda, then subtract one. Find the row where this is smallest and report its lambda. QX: 7122.35 angstrom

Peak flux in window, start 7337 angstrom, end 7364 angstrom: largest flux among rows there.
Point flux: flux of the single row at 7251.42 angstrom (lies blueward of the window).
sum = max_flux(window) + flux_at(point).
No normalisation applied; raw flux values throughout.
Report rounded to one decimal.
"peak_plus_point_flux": 32.5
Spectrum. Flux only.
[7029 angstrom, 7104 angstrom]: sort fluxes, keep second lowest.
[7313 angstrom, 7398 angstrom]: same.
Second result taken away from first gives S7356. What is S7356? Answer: 1.20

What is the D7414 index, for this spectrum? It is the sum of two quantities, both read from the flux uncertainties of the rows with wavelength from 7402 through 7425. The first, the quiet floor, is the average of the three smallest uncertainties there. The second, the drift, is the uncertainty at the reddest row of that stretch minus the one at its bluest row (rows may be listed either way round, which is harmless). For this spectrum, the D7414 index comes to 0.130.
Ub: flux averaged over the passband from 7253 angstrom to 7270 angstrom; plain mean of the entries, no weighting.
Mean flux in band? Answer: 16.2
